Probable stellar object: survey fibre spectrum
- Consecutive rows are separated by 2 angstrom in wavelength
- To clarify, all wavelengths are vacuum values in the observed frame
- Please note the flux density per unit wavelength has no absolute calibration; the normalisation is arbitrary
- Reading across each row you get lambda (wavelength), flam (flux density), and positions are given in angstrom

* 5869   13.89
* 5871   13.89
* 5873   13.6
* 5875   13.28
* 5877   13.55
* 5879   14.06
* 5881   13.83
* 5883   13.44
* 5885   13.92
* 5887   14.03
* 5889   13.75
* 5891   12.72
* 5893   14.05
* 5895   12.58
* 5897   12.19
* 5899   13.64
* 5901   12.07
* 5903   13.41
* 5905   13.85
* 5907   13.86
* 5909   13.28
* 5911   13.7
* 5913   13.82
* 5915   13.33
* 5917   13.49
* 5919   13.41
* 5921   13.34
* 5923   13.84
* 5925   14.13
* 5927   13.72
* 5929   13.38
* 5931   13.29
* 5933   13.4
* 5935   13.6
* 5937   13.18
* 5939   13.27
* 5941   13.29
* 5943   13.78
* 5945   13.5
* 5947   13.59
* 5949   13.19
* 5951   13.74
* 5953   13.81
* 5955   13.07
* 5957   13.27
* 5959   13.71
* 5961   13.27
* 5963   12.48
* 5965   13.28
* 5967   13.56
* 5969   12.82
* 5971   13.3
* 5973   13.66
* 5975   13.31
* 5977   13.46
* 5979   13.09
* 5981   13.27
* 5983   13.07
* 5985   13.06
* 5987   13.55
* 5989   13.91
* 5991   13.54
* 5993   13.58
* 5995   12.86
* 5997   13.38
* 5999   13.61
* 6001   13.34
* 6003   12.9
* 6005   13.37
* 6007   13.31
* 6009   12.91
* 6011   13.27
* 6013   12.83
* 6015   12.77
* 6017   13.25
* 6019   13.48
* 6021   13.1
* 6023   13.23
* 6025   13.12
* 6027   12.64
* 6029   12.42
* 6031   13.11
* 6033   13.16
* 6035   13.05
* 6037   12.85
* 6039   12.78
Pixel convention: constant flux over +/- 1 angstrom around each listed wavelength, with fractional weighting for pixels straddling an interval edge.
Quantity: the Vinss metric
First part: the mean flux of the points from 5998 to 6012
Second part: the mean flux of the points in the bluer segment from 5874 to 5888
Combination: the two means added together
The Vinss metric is 27.0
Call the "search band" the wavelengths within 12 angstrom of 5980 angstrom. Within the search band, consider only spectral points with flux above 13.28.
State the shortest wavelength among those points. 5971 angstrom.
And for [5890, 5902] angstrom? 5893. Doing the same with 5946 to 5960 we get 5947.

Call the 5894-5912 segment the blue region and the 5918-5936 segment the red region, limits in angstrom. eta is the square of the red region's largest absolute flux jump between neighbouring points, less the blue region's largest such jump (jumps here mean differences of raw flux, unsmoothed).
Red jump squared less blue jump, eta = -1.3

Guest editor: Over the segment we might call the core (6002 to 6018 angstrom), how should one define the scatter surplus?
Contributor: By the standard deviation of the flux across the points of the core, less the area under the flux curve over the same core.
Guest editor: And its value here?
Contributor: -209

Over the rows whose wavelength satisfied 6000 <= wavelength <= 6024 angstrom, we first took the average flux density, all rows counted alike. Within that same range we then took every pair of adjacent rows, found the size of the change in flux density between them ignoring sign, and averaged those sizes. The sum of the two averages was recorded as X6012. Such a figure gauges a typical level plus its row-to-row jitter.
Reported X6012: 13.5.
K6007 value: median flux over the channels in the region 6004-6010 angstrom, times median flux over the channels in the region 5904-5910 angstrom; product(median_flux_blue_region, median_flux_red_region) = 184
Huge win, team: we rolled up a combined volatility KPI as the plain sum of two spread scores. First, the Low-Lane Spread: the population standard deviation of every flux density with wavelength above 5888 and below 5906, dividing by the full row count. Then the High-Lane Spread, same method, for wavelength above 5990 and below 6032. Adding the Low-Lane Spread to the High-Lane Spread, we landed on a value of 1.03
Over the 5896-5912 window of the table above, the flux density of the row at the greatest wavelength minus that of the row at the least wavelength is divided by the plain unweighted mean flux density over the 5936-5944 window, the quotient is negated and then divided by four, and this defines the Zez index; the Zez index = -0.028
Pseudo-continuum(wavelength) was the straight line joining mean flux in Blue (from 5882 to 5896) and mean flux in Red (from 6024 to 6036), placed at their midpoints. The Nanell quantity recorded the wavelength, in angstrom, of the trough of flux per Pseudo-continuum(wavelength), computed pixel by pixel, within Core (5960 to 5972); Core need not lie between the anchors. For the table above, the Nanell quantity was 5963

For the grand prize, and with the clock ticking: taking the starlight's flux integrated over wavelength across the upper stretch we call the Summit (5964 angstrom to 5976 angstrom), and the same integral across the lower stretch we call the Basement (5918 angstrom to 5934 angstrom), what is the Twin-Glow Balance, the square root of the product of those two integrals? 186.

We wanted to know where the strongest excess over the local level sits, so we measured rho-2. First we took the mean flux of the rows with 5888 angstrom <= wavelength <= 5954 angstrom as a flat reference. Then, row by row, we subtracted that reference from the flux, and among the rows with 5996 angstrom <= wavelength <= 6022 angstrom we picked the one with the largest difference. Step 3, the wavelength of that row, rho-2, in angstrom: 5999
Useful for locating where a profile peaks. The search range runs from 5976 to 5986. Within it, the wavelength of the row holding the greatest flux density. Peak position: 5977 angstrom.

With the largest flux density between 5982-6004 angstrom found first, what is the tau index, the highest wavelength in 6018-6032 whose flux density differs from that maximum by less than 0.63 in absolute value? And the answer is 6019 angstrom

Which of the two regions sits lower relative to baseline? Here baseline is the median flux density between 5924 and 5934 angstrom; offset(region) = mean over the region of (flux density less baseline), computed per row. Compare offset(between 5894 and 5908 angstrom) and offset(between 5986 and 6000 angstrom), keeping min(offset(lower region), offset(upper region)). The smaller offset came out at -0.31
